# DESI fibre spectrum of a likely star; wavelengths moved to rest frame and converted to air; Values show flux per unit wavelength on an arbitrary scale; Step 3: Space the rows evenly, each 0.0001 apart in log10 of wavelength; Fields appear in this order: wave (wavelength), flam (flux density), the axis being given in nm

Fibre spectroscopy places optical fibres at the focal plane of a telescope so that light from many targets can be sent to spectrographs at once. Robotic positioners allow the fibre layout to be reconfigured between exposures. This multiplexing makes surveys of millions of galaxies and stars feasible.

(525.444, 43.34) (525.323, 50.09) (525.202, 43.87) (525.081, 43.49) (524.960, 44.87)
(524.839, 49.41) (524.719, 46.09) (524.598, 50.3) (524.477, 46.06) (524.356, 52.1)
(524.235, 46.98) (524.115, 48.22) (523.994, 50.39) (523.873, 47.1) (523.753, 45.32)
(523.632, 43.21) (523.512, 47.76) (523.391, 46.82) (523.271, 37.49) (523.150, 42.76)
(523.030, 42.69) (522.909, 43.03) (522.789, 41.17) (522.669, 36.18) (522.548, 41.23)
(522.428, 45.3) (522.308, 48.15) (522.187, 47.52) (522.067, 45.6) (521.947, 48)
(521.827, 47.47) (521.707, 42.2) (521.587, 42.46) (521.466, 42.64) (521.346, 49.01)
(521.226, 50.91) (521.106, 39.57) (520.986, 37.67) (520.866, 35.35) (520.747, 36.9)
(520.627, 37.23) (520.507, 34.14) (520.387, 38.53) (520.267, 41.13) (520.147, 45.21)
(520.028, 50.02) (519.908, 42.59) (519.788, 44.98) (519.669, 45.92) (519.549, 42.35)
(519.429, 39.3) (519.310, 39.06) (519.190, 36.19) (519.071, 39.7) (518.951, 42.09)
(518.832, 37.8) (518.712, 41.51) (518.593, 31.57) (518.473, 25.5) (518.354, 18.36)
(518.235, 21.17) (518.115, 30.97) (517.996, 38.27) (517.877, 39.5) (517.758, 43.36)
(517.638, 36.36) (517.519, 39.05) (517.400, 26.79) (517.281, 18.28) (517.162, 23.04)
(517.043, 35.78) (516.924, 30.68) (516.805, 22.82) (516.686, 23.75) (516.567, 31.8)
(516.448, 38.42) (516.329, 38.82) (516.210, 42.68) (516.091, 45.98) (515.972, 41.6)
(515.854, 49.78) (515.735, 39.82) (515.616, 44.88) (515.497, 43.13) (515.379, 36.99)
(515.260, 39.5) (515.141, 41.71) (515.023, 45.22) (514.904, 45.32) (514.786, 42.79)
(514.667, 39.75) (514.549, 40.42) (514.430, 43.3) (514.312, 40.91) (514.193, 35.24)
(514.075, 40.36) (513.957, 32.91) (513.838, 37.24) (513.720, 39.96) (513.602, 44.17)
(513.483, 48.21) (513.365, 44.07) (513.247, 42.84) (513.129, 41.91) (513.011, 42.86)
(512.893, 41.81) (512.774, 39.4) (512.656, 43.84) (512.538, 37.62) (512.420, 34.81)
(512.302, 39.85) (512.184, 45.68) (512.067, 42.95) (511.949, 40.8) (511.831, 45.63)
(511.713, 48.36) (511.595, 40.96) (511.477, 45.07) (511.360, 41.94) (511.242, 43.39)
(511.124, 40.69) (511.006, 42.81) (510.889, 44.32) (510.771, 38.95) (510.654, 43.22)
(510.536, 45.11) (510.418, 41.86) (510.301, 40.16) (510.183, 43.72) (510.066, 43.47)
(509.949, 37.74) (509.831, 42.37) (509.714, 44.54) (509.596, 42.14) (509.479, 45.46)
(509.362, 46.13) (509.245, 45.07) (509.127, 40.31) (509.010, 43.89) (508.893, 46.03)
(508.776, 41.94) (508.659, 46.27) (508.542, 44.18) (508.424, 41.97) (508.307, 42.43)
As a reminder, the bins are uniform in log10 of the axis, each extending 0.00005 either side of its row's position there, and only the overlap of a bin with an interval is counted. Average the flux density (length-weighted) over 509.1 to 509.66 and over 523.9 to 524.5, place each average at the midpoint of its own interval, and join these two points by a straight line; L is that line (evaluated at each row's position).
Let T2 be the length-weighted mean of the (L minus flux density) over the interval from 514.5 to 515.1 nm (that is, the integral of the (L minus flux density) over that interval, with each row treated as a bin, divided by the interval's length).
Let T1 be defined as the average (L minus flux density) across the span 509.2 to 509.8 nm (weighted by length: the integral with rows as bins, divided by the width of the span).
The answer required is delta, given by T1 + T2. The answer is 3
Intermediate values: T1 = -0.5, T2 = 3.0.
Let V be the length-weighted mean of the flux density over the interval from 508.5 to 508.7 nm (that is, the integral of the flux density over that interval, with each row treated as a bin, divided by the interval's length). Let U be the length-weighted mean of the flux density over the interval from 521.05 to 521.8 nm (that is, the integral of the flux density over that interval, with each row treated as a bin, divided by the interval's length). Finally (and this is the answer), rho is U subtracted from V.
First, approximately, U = 45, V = 45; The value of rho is 1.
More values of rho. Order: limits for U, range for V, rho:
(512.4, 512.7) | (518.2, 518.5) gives -18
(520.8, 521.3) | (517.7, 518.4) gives -9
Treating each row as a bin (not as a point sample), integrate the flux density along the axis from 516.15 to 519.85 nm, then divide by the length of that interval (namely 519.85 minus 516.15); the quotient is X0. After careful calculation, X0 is 34.4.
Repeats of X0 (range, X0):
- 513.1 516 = 41.7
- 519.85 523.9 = 43.0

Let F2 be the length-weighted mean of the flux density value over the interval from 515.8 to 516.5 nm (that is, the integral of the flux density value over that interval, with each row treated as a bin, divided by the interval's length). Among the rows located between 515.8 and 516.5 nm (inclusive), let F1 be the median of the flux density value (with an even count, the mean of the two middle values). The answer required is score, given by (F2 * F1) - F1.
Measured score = 1765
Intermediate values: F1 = 42.1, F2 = 42.9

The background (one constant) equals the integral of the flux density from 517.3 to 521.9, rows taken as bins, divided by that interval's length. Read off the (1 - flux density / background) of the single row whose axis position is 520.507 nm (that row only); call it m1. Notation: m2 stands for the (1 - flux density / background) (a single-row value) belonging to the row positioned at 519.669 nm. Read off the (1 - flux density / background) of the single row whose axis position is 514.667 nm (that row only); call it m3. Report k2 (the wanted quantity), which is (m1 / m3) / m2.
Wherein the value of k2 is 21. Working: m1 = 0.12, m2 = -0.19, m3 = -0.03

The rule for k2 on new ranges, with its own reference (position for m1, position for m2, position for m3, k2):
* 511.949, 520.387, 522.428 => 149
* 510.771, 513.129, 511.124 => -2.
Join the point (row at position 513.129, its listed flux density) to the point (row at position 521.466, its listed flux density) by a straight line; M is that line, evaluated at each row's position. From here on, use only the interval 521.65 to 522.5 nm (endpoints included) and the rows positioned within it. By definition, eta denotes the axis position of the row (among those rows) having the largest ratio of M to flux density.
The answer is 521.707 nm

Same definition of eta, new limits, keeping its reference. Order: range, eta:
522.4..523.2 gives 522.669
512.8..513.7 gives 512.893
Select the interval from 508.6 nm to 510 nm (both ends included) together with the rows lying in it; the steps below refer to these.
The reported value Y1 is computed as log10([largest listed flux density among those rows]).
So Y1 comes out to 1.67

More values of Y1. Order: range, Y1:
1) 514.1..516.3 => 1.70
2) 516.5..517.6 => 1.59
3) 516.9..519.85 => 1.66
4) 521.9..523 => 1.68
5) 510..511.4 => 1.65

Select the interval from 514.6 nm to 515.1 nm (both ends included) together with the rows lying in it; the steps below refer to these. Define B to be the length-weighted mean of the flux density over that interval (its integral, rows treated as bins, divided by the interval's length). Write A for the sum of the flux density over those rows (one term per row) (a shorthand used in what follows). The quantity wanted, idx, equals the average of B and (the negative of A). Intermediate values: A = 173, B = 43.2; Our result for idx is -65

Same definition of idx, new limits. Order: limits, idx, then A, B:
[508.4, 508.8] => -65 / 174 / 43.8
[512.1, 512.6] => -59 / 158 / 39.8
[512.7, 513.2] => -62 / 166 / 41.6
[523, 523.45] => -64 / 170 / 42.5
